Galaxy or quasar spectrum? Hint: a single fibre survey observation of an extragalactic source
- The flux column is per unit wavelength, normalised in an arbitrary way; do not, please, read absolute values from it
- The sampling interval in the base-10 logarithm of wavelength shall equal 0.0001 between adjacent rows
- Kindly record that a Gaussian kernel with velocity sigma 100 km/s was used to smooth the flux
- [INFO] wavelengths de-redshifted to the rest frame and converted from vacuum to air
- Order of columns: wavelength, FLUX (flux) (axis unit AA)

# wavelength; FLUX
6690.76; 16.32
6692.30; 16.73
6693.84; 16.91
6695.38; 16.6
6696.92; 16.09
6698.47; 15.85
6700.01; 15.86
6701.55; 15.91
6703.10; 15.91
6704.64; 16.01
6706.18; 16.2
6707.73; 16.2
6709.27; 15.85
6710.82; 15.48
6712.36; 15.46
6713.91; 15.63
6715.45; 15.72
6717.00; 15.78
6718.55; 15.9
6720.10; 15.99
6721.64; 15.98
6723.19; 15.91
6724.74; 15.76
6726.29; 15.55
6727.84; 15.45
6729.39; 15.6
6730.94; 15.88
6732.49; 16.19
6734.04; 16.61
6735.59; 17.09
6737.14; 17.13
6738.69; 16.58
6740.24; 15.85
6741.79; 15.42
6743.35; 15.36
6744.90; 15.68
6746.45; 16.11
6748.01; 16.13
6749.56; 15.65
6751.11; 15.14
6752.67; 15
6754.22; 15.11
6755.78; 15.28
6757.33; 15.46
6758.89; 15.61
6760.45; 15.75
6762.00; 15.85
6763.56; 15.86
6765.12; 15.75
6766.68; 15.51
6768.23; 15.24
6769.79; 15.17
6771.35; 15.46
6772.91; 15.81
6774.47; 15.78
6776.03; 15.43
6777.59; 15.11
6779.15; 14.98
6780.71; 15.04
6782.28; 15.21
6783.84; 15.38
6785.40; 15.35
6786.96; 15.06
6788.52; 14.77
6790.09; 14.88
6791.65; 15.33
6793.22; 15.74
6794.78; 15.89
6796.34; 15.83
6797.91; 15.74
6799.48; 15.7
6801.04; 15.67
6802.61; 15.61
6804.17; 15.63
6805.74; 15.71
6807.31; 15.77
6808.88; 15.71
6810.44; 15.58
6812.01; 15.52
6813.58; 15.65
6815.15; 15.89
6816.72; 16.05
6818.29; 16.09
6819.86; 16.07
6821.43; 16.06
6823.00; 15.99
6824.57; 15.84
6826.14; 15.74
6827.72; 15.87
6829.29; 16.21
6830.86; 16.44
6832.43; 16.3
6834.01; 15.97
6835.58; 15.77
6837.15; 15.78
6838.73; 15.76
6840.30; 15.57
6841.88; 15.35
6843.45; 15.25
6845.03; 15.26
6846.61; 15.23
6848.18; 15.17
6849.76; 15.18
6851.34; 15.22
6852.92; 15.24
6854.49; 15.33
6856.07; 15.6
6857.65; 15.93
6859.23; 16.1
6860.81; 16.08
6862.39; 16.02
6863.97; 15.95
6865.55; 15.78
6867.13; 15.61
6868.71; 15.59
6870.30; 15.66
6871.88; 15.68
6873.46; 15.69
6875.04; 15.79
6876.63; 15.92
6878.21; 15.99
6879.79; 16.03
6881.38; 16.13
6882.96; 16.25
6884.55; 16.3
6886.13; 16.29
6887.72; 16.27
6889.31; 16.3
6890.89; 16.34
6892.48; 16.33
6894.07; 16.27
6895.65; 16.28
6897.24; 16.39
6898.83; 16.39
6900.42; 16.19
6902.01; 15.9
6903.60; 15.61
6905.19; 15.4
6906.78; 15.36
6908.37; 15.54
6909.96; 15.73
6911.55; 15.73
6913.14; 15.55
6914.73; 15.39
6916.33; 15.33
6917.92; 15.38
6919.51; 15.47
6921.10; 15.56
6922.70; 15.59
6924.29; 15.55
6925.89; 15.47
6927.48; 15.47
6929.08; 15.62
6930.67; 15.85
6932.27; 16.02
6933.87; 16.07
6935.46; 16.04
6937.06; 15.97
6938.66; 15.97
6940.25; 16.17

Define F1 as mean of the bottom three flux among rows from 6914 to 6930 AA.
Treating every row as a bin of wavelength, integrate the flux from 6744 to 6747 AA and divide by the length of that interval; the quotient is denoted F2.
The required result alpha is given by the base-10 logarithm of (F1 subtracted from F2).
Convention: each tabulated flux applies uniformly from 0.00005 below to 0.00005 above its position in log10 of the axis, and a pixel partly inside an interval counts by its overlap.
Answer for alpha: -0.3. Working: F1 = 15.4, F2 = 15.89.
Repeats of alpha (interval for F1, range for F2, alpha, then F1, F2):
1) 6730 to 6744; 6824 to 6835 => -0.3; 15.5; 16.05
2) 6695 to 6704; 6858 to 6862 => -0.7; 15.9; 16.06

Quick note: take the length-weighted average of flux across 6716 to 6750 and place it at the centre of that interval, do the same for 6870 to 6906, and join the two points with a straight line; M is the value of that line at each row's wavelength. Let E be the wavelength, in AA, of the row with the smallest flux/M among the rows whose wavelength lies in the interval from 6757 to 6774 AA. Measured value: 6769.79 AA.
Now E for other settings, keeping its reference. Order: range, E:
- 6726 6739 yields 6727.84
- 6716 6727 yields 6726.29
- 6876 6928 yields 6916.33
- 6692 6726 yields 6712.36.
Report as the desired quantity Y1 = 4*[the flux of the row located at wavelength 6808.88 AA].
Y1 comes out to 62.8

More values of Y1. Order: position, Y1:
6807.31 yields 63.1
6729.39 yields 62.4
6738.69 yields 66.3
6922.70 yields 62.4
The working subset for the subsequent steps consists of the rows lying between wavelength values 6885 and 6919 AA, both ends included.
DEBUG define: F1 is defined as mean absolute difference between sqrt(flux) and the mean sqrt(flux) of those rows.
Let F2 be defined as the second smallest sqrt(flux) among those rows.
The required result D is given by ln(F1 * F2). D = -1.7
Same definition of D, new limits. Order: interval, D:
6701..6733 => -2.4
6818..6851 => -1.9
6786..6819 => -2.1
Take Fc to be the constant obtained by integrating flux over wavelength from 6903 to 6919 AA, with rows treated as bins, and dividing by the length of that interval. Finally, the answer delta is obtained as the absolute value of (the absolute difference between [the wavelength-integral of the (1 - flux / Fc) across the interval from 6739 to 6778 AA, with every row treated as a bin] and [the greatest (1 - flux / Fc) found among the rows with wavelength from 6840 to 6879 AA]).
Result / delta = 0.2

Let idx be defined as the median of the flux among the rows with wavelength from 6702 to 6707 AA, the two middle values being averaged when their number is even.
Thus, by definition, 16.0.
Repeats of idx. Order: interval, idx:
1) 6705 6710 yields 16.2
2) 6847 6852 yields 15.2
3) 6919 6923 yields 15.6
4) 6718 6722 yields 16.0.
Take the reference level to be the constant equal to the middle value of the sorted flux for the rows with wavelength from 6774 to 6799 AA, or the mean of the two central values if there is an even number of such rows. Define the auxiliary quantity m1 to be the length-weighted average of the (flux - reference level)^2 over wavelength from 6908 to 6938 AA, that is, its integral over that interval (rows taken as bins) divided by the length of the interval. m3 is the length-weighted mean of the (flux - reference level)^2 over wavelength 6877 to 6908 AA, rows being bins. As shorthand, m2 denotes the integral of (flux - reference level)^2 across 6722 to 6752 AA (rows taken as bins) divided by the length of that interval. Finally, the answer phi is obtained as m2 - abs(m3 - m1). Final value 0.15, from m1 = 0.15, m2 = 0.67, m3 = 0.7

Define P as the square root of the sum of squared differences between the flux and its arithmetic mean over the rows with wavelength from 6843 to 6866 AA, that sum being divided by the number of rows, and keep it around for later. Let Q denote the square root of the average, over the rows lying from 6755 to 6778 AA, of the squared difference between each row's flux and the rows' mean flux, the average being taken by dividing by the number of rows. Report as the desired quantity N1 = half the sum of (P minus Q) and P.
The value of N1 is 0.24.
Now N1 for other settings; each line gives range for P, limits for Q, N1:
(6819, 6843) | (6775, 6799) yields 0.10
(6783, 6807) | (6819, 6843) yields 0.20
